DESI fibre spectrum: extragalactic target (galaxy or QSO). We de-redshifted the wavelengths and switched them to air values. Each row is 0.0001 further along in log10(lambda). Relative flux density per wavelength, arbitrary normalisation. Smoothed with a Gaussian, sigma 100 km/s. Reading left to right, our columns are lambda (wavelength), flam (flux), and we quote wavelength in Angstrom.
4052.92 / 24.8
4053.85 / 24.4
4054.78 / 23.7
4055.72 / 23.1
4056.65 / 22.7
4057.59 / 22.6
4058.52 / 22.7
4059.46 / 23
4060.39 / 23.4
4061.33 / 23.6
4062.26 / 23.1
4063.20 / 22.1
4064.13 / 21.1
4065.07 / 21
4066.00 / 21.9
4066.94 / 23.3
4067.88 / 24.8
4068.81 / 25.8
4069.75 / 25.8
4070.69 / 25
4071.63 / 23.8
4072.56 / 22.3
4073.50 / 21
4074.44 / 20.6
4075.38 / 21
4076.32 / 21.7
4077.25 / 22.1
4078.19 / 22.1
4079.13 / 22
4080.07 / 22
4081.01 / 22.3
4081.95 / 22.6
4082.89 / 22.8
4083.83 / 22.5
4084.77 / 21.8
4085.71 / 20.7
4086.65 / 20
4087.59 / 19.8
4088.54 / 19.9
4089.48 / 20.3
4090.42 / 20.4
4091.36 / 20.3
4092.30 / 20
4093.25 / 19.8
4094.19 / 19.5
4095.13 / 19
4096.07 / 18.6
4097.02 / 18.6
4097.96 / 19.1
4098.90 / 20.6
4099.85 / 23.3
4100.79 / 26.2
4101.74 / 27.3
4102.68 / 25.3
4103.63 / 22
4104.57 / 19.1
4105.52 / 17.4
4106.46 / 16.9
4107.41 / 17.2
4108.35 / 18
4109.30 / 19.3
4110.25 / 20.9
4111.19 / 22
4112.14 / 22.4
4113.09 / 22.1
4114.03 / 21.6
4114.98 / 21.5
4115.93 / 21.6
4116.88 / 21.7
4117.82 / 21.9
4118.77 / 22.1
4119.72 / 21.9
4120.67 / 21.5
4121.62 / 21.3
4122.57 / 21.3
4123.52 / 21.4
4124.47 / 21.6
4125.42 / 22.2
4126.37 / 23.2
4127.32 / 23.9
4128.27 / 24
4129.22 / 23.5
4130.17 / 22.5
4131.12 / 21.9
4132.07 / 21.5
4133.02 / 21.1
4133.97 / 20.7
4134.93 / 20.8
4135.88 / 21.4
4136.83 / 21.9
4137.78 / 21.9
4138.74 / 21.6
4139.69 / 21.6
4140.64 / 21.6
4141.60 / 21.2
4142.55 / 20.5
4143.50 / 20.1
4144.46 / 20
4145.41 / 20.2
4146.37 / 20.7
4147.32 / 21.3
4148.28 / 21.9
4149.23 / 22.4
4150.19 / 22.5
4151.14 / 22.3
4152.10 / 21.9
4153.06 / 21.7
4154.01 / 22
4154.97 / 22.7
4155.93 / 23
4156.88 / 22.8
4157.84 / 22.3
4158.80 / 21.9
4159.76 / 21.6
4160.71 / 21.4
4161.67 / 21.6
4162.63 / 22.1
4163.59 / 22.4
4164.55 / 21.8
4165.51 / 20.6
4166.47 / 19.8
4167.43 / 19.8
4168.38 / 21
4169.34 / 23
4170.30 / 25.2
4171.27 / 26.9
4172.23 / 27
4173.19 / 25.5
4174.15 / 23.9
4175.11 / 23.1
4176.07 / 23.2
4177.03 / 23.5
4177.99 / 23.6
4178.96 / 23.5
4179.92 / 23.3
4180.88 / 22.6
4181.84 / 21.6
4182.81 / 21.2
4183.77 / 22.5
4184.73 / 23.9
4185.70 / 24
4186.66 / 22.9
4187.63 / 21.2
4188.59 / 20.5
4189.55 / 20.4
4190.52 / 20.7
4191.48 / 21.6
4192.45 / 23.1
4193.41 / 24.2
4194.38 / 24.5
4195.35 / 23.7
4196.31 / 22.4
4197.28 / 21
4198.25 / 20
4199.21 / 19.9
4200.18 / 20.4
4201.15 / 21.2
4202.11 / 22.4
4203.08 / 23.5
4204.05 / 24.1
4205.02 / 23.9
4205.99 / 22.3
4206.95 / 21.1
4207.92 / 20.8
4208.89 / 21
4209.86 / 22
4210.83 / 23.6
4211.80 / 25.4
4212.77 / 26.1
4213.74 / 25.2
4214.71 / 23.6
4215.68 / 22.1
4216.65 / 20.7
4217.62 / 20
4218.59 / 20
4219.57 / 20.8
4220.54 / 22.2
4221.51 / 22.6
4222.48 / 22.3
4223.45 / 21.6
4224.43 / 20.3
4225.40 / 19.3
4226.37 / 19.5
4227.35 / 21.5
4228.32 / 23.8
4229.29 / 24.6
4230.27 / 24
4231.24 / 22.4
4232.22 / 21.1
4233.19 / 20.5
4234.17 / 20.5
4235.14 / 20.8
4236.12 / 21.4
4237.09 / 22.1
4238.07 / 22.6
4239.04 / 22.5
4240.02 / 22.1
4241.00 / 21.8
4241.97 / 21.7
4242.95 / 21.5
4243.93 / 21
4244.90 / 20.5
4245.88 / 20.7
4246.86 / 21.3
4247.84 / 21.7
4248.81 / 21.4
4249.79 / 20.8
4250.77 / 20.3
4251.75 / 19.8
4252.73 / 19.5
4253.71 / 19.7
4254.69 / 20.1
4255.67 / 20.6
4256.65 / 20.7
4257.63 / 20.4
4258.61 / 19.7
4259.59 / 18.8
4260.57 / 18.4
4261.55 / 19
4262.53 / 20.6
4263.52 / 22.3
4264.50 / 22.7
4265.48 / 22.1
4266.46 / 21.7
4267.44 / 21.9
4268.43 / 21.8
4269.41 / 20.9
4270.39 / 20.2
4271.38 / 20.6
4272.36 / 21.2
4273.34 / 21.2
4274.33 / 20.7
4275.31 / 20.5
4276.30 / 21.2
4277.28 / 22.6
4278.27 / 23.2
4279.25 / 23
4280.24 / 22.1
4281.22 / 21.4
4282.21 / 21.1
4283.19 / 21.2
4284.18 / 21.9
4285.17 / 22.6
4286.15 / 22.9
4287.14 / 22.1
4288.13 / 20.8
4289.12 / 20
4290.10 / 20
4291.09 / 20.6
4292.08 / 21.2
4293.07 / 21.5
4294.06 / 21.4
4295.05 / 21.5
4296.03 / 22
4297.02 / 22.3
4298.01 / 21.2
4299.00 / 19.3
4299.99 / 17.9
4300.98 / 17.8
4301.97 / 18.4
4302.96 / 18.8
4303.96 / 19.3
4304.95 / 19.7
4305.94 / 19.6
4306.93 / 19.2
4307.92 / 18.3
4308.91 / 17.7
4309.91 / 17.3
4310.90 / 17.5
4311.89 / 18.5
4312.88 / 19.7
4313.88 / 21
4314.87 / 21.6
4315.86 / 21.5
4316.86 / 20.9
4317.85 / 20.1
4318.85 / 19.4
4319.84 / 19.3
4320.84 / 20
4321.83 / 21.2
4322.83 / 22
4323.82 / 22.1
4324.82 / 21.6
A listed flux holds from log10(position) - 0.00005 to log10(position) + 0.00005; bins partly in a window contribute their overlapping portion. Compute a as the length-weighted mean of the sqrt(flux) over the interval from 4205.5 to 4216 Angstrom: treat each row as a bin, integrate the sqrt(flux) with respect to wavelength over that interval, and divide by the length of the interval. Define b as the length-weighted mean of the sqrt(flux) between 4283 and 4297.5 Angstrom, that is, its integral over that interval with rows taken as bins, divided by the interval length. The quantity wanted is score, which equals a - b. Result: 0.16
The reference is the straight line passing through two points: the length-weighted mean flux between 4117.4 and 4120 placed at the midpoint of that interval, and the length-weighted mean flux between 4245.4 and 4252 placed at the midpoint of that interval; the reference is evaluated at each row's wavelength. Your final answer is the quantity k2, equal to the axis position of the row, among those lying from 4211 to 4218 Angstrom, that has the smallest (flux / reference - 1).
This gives 4217.62 Angstrom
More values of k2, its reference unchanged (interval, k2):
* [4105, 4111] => 4106.46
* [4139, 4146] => 4144.46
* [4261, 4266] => 4261.55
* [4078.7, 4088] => 4087.59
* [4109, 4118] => 4109.30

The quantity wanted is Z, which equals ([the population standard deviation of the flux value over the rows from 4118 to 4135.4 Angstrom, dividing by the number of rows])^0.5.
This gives 0.99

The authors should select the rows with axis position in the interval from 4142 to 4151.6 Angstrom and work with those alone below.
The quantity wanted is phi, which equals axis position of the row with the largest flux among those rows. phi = 4150.19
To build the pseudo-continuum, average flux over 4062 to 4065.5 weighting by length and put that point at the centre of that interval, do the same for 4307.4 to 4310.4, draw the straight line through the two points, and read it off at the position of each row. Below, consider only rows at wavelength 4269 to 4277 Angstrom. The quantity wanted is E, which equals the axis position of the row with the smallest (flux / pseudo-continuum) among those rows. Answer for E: 4270.39 Angstrom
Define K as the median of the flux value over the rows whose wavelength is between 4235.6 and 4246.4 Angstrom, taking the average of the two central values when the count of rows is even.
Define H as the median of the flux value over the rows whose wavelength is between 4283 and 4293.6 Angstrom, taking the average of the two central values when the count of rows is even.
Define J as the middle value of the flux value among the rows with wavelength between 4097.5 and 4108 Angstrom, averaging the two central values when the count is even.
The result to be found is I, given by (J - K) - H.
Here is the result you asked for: -22.3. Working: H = 21.2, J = 20.6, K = 21.7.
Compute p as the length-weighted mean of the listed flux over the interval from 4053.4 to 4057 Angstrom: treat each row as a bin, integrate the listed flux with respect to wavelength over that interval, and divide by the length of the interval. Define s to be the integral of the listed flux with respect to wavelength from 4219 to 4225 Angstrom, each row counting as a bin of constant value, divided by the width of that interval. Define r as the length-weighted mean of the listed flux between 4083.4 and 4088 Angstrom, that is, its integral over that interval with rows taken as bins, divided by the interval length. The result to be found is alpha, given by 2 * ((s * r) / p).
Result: 38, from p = 23.5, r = 21.0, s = 21.6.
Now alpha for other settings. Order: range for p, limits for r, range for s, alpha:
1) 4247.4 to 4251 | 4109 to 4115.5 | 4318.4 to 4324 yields 42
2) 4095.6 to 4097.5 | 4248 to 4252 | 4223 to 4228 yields 46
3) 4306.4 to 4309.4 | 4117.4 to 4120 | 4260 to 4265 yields 49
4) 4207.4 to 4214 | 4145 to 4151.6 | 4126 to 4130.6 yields 43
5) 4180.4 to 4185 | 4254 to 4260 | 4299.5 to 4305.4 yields 33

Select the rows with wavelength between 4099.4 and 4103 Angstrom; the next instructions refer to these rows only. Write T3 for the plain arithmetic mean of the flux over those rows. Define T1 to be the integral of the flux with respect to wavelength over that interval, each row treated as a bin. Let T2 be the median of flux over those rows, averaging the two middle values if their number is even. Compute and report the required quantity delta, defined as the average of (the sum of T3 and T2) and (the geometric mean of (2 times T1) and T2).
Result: 60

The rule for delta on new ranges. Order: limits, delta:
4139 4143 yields 51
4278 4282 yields 54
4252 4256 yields 48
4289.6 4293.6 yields 50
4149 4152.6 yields 52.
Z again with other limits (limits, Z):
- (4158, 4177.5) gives 1.43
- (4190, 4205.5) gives 1.25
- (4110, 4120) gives 0.62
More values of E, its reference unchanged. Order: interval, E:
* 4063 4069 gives 4065.07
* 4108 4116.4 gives 4108.35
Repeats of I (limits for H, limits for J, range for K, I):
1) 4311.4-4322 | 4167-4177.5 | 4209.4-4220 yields -18.7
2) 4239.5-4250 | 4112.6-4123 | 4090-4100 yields -19.6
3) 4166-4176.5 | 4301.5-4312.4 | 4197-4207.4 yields -25.9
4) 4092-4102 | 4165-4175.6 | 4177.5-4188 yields -19.6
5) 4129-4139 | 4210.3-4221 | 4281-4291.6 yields -20.6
